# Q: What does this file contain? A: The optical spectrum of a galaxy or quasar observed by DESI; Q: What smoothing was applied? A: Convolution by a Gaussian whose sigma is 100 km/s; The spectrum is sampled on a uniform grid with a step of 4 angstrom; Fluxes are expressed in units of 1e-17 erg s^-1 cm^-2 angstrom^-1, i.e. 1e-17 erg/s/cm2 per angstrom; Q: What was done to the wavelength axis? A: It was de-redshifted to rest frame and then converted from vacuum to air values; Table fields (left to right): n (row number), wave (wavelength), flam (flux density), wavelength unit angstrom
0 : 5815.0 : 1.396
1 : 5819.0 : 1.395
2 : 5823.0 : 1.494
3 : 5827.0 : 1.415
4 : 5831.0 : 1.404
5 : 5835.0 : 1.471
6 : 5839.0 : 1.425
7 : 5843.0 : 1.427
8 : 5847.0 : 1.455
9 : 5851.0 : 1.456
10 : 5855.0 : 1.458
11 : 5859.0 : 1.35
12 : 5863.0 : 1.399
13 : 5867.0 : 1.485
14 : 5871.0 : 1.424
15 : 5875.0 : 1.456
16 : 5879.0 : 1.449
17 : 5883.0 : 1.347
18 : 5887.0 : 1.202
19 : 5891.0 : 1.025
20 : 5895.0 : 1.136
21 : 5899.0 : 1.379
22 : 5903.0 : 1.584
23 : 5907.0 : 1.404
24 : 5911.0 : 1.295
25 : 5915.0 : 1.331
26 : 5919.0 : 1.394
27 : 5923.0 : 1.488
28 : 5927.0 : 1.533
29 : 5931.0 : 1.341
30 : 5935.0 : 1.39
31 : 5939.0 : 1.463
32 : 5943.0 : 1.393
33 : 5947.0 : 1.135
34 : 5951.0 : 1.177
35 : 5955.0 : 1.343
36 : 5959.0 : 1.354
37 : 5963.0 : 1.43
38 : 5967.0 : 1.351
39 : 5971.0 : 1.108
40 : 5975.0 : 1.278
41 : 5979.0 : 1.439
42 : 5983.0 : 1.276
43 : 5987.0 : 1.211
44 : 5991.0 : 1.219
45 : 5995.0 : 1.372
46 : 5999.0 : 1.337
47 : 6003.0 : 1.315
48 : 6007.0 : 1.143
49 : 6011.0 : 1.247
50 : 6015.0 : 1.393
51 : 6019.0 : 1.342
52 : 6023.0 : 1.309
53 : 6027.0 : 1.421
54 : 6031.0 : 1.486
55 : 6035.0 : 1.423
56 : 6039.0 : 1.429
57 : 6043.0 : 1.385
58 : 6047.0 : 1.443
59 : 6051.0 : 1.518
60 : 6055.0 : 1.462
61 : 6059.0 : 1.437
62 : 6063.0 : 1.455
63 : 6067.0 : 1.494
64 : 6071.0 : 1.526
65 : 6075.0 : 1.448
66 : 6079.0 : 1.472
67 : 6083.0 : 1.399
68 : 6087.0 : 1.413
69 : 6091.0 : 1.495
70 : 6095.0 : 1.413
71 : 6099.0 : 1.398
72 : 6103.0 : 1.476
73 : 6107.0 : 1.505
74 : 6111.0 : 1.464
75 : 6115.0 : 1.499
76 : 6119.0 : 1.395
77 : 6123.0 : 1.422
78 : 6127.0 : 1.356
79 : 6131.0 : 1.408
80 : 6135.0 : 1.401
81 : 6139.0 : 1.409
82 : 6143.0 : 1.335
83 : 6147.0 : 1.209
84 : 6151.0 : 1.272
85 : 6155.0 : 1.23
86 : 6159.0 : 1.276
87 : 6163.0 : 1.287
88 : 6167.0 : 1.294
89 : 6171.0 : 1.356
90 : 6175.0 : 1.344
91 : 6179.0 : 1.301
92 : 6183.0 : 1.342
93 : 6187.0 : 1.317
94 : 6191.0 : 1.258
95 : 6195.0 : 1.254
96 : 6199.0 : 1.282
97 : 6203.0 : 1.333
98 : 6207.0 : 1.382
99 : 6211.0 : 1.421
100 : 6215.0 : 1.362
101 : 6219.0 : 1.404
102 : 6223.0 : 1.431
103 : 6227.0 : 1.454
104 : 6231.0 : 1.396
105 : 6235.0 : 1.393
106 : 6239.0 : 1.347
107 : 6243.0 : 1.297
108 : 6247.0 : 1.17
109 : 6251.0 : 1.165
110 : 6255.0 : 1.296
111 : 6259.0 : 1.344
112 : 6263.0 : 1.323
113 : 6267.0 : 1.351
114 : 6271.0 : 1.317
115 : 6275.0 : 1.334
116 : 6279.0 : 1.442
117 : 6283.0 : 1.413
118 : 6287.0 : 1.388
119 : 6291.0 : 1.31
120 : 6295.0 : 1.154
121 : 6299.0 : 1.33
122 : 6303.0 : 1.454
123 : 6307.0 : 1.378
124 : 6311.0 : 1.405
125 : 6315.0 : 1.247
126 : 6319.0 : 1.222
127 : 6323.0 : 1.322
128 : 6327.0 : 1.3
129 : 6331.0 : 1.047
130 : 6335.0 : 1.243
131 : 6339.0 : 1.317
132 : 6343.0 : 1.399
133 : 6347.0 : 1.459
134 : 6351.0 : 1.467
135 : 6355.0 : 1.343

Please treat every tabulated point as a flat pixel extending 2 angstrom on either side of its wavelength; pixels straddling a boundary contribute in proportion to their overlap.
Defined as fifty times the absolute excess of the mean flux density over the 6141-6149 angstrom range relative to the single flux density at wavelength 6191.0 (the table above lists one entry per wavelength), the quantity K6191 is 1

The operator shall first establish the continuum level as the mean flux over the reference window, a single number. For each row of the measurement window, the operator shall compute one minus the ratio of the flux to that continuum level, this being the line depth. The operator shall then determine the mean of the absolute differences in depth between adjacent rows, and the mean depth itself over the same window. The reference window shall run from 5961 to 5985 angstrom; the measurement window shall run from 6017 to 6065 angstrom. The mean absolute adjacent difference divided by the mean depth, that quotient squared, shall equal 0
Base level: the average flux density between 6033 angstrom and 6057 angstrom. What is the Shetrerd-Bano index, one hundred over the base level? 69.3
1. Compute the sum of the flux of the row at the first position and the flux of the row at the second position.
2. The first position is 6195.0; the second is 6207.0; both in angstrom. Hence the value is 2.64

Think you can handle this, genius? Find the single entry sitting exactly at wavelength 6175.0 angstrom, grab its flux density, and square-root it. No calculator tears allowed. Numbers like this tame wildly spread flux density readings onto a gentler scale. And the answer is 1.16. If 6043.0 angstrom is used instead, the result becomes 1.18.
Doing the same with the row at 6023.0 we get 1.14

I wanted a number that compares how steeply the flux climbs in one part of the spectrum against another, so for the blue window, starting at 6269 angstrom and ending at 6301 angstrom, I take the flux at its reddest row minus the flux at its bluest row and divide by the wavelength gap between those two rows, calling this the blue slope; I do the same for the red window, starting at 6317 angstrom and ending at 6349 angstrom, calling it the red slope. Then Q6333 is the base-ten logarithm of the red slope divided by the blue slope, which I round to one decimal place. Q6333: 1.3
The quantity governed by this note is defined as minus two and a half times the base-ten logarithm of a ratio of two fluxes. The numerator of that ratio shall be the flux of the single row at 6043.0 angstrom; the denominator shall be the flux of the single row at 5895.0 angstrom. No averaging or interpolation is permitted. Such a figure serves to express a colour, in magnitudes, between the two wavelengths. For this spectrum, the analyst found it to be -0.22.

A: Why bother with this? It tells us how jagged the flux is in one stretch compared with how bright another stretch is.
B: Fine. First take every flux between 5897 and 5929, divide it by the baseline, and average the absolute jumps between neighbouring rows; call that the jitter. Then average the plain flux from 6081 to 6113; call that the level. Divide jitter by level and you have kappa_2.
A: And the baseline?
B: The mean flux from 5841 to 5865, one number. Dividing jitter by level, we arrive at 0.051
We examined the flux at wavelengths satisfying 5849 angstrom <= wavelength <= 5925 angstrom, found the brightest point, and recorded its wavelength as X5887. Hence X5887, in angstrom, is 5903.0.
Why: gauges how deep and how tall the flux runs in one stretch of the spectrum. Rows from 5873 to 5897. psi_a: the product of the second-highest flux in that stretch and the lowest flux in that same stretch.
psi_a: 1.49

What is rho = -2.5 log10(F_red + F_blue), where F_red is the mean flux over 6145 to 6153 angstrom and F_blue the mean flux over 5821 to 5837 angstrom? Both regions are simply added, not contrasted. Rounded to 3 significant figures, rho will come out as -1.07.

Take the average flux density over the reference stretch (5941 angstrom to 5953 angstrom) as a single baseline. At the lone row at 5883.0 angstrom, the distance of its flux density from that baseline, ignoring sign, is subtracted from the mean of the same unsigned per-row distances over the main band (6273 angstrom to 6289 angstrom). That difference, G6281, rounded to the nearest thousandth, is 0.047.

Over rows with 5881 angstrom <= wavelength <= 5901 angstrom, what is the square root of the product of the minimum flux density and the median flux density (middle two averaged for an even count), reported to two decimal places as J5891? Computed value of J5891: 1.11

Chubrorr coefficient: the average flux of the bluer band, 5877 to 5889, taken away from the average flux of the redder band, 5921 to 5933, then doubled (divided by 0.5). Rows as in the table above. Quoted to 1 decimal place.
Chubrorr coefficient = 0.2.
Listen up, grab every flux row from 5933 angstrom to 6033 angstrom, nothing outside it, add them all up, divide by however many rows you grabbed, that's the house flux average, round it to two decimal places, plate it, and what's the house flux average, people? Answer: 1.32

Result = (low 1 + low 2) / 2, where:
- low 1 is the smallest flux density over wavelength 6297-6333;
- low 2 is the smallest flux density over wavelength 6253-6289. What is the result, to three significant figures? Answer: 1.17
